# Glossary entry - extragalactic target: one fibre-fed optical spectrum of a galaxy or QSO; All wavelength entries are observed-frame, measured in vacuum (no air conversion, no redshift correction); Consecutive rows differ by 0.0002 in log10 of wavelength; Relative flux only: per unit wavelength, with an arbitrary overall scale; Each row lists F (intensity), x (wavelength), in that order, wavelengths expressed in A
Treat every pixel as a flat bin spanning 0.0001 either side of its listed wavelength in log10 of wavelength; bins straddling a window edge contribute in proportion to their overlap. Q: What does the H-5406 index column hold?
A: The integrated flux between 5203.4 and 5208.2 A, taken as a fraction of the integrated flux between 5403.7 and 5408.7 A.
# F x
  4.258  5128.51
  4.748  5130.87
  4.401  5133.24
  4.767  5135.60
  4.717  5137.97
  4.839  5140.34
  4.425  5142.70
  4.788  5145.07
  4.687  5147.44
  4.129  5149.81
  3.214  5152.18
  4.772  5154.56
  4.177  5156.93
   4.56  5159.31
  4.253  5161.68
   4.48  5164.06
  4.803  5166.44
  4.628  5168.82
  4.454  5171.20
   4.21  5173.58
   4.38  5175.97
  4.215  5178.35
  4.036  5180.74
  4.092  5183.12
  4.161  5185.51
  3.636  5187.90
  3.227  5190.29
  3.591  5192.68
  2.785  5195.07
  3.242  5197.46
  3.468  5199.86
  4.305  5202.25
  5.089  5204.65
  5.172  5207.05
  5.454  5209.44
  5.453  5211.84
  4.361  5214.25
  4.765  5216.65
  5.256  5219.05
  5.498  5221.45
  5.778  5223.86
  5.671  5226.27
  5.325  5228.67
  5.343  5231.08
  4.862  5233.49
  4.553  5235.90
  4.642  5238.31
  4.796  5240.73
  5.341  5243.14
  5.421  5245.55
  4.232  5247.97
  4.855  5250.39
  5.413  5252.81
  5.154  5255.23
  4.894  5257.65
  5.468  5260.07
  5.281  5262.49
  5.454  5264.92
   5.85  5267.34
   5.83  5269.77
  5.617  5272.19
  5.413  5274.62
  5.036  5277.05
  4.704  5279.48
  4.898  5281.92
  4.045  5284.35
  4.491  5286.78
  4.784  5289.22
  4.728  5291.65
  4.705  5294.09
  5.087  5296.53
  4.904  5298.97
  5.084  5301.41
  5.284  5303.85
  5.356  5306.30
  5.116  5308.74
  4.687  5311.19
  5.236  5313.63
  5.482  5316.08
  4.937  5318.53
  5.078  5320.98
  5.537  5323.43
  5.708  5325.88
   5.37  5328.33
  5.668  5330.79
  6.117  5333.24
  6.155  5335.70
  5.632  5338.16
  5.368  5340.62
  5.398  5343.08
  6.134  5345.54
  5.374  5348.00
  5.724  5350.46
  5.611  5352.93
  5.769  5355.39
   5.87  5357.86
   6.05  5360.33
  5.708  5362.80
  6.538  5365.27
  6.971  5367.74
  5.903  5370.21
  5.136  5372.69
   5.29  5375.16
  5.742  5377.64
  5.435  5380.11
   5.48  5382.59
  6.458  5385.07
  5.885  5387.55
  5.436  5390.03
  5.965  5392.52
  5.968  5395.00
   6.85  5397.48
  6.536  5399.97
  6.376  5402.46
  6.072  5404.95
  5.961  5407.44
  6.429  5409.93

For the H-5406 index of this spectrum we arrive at 0.82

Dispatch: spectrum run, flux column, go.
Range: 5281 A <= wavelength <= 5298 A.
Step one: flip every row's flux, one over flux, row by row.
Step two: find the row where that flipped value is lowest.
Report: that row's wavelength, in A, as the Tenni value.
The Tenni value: 5296.53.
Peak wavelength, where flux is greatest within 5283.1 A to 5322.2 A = 5316.08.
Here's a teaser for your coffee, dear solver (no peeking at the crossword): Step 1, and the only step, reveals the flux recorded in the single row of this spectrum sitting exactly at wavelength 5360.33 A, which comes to 6.05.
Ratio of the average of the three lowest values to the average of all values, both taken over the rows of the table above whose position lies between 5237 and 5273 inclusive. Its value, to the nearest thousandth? 0.874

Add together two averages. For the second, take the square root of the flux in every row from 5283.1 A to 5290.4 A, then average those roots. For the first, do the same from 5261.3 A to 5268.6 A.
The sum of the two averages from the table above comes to 4.46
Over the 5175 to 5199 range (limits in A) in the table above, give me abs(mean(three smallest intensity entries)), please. 3.1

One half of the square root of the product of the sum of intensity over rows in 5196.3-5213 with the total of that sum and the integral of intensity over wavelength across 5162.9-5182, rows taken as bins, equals 31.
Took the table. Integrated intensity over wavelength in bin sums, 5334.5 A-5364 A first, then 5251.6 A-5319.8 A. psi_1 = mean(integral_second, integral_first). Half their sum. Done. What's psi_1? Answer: 259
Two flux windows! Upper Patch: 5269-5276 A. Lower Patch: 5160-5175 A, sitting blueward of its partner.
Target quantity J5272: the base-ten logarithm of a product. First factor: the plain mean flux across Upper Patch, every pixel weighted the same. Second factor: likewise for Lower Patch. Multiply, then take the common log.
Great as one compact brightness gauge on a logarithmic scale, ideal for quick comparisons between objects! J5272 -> 1.40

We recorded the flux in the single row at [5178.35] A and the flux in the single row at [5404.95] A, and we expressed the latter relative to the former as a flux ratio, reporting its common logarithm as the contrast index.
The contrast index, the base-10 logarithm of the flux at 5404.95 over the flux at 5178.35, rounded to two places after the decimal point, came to 0.16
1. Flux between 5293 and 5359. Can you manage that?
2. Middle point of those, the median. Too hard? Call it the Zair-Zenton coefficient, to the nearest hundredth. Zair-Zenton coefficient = 5.37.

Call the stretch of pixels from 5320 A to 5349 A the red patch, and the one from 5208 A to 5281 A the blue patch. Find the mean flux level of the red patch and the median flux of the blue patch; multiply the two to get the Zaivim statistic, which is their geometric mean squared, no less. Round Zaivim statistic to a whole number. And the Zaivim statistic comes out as 30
